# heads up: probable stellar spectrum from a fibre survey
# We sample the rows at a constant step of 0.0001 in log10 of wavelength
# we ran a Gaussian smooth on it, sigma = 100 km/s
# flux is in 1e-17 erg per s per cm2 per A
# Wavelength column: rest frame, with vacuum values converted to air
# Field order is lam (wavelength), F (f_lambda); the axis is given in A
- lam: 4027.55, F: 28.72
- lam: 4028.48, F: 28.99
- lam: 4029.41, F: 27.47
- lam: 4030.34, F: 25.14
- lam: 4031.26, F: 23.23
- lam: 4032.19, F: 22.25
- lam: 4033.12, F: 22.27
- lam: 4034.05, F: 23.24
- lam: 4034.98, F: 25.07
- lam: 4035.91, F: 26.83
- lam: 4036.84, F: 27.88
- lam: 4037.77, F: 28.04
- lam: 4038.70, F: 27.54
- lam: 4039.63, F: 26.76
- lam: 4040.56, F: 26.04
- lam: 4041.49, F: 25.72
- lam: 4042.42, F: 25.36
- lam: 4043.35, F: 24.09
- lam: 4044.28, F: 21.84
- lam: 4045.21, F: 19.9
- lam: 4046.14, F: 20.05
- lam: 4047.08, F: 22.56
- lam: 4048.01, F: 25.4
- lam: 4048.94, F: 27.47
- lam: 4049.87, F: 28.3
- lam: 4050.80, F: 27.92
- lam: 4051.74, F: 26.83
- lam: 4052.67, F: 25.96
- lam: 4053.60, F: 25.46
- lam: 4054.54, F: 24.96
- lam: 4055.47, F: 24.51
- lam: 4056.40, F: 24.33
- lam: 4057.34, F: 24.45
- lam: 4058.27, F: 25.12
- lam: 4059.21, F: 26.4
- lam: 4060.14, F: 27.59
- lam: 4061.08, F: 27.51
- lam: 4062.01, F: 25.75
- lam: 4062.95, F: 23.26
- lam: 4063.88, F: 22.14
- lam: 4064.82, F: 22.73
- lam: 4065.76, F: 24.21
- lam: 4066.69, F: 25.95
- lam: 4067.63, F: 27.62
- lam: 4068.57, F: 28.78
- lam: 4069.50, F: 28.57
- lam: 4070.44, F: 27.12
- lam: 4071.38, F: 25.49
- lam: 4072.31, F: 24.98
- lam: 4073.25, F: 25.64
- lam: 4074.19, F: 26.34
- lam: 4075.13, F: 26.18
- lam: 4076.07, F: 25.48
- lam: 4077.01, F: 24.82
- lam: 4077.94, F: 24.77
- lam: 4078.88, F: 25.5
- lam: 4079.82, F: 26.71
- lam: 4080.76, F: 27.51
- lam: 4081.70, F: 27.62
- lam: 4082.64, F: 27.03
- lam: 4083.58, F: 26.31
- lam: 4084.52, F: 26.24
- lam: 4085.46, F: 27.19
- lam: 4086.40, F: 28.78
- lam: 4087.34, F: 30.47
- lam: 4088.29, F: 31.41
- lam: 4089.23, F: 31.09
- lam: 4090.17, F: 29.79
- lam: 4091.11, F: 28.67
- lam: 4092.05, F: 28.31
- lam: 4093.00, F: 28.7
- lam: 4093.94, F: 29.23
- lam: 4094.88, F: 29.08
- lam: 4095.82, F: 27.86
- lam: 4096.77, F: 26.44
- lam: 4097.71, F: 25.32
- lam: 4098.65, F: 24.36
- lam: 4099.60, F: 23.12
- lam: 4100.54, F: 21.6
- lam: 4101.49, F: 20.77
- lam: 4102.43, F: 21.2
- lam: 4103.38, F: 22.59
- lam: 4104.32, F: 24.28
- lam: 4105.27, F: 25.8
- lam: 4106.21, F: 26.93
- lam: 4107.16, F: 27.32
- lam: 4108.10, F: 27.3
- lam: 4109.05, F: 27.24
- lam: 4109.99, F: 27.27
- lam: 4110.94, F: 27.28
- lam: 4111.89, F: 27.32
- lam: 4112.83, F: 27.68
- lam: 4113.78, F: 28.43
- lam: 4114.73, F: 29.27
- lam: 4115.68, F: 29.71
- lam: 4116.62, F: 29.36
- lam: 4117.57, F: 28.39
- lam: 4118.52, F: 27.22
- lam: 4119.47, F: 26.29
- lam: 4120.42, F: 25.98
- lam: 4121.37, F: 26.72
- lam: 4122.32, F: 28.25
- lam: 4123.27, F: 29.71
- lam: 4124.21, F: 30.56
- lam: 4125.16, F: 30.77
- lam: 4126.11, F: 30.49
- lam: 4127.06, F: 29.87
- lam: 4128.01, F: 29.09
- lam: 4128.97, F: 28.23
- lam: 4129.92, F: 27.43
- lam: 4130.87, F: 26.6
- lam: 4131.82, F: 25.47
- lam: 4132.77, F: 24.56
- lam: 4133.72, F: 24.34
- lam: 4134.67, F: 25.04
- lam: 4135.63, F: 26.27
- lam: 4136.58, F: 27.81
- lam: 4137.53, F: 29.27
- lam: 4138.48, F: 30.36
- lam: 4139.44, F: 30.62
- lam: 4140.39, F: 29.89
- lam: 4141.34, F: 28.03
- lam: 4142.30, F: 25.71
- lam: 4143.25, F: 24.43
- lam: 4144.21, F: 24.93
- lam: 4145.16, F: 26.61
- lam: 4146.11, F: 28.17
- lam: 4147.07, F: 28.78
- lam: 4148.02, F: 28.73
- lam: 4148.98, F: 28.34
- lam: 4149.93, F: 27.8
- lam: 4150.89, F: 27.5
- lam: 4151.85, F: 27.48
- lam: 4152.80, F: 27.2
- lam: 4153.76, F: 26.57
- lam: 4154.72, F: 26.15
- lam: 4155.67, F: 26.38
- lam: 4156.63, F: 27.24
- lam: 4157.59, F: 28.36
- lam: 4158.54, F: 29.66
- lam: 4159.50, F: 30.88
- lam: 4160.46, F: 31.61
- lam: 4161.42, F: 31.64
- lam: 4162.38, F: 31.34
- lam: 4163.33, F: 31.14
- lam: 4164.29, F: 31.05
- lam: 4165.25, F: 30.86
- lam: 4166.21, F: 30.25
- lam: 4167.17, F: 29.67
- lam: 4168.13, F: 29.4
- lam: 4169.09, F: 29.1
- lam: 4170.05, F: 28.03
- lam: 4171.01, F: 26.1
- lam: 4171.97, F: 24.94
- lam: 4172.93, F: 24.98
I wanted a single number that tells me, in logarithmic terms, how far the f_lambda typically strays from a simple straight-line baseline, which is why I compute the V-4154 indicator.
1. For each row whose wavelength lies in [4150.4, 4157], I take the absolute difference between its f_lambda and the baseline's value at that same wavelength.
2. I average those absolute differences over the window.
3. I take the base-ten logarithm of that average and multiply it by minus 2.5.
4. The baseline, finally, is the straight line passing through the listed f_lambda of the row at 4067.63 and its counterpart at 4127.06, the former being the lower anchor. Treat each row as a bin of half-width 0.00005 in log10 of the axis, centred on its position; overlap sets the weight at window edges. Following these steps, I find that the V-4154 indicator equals -1.5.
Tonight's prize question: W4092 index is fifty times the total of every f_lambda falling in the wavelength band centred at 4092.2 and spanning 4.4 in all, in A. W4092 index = 7235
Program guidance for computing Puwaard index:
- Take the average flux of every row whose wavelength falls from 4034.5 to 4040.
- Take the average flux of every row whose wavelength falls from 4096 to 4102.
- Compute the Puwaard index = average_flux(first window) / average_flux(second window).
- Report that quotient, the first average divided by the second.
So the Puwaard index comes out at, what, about 1.14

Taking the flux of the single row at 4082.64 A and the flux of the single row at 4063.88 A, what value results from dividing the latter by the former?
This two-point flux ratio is 0.82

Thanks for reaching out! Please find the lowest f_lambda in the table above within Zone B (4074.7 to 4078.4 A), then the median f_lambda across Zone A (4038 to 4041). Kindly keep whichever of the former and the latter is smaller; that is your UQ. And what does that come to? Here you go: 24.8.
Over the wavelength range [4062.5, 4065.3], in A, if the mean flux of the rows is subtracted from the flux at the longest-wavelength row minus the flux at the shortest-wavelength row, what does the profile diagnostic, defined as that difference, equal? -23.2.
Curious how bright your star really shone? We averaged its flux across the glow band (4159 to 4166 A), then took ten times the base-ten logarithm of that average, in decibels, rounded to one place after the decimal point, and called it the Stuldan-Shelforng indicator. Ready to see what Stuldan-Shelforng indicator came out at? 14.9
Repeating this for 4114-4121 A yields 14.5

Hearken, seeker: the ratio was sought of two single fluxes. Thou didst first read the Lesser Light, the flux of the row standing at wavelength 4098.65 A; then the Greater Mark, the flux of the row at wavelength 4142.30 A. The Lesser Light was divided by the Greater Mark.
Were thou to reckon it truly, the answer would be 0.95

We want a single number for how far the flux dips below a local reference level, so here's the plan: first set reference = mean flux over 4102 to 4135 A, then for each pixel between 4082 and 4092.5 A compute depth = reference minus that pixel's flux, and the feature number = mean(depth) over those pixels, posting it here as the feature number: -1.4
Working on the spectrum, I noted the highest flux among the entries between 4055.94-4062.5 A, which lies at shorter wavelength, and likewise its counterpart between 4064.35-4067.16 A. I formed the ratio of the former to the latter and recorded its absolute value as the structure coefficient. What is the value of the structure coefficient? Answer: 1.06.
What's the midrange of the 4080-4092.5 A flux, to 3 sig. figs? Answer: 28.8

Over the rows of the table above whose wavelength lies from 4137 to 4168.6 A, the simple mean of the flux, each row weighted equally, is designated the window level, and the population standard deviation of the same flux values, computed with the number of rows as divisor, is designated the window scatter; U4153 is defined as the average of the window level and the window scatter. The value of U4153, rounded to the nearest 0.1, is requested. 15.3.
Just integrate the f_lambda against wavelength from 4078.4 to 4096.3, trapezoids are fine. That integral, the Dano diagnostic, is 506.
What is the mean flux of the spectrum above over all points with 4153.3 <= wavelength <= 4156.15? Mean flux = 26.4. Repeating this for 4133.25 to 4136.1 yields 25.2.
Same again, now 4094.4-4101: 25.4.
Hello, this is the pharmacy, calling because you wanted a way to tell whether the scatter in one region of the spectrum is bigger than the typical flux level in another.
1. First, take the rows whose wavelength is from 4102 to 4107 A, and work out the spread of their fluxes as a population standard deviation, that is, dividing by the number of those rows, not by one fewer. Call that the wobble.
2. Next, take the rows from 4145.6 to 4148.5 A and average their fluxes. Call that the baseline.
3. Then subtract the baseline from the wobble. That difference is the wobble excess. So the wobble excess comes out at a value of -26.5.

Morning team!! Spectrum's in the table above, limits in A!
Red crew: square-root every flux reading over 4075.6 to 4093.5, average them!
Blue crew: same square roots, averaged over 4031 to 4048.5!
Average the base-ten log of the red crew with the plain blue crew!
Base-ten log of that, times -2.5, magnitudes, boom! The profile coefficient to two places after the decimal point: -1.13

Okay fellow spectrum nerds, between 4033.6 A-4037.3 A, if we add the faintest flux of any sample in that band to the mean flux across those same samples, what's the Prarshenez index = 49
